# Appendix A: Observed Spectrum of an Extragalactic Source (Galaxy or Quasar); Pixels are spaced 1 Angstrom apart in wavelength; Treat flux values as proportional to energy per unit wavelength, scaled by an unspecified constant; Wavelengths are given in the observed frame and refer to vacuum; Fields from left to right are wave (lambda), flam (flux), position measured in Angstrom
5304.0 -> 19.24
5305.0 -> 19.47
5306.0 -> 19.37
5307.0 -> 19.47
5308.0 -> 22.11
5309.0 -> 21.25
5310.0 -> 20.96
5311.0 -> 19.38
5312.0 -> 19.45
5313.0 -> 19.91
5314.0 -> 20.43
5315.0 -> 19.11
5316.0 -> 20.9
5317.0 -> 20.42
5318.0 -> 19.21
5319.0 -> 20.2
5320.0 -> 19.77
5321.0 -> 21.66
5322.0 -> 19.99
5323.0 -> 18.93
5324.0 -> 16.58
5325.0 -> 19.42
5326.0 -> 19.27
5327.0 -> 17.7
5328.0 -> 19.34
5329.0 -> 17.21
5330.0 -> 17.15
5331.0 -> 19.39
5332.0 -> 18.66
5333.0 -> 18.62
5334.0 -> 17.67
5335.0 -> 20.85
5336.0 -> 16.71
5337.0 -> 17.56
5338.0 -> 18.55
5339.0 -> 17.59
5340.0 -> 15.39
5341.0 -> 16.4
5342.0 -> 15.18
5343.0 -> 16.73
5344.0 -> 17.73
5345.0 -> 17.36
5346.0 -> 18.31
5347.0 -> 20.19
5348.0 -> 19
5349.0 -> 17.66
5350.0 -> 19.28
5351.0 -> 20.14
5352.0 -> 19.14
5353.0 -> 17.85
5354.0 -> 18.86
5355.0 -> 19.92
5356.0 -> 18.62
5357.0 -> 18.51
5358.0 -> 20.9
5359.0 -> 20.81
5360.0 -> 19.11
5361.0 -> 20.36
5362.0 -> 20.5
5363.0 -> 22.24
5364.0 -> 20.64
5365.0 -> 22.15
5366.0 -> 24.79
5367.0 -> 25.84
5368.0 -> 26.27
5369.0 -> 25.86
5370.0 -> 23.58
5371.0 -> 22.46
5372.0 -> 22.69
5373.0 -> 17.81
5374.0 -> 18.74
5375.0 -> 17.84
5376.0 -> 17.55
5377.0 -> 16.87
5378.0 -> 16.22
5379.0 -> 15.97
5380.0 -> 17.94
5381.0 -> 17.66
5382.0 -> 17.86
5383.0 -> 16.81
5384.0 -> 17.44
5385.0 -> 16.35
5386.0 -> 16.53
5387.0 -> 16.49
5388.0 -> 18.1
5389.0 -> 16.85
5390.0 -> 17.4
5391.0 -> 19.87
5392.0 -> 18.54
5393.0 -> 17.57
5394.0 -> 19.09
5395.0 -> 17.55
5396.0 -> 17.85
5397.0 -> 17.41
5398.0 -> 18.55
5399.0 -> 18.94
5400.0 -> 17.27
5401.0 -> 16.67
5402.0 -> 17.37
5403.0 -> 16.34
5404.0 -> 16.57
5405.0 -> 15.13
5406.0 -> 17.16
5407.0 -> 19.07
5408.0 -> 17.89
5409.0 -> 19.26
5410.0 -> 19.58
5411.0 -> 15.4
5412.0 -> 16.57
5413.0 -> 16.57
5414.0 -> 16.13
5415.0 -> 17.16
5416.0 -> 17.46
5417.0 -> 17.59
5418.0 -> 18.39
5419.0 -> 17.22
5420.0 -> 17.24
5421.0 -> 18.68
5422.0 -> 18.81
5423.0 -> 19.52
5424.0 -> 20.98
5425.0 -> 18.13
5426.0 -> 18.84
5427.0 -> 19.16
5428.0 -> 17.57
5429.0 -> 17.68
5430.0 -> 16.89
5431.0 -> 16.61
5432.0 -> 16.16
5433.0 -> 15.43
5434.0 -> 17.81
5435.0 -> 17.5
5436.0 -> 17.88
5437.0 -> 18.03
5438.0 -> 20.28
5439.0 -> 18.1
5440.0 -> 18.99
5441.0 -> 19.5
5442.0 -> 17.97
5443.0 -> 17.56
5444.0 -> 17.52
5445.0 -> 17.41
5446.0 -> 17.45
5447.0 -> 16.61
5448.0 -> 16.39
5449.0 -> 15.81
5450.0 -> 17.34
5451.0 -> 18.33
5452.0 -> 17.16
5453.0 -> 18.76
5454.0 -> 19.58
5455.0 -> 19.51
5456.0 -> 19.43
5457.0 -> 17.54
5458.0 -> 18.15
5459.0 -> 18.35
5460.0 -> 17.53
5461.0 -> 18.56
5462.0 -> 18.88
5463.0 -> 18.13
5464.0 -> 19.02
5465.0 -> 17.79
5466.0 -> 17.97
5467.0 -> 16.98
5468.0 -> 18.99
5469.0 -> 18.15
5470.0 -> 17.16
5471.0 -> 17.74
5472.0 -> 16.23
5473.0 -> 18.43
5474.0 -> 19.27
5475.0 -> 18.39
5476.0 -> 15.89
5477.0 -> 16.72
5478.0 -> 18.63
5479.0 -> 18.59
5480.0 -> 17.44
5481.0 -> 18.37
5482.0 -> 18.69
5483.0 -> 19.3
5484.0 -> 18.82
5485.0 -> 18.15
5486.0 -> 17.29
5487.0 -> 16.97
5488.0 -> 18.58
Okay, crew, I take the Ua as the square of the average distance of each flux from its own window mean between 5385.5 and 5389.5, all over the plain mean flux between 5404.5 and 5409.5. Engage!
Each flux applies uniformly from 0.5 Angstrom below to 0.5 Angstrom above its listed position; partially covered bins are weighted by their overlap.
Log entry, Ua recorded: 0.017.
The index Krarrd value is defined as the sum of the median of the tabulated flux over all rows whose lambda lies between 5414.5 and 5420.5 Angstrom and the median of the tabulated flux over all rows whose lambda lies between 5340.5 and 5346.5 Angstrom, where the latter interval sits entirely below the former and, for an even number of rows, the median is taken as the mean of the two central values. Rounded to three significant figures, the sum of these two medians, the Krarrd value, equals 34.4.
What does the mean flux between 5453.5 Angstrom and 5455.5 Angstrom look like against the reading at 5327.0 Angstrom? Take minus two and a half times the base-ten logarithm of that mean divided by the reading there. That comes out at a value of -0.11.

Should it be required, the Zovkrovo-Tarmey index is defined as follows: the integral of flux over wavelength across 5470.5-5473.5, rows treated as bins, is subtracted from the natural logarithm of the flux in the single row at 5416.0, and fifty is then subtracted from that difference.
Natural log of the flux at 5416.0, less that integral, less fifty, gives -100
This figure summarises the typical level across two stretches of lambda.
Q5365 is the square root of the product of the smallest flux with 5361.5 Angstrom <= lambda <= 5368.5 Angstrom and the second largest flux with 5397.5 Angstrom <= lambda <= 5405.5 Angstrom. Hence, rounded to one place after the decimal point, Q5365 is 19.5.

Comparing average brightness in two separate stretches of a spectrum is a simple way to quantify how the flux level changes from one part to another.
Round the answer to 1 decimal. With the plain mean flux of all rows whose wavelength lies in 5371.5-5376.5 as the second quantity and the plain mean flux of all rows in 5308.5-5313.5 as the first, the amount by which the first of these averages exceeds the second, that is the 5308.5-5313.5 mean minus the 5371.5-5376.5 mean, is 1.3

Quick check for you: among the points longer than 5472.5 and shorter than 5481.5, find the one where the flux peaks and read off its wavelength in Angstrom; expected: 5474.0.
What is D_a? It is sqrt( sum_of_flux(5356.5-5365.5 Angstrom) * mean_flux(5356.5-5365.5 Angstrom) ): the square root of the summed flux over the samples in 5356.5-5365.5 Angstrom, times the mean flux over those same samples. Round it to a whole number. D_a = 62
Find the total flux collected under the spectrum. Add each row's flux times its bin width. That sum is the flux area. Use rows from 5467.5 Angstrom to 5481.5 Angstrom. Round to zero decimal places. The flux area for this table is 250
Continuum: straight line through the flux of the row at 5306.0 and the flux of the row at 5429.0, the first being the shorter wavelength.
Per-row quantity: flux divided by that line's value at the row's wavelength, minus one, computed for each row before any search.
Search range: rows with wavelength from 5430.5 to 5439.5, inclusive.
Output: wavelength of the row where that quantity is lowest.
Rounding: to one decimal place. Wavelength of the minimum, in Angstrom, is 5433.0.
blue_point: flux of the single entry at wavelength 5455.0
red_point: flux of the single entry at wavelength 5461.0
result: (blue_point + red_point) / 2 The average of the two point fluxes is 19.0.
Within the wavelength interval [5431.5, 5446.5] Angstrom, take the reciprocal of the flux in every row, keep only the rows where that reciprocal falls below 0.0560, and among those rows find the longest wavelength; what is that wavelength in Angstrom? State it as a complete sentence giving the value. 5442.0 Angstrom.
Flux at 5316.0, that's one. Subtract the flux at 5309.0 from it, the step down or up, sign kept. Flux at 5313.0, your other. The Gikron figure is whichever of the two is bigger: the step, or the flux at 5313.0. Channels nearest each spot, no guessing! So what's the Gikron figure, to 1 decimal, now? 19.9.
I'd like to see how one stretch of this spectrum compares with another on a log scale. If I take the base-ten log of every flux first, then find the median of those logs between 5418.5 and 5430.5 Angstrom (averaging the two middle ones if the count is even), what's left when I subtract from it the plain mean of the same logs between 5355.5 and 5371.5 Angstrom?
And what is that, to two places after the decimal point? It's -0.08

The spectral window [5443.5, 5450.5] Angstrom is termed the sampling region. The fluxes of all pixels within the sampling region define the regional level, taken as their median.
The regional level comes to 17.3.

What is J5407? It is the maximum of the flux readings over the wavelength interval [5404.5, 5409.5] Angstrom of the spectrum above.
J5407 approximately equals 19.26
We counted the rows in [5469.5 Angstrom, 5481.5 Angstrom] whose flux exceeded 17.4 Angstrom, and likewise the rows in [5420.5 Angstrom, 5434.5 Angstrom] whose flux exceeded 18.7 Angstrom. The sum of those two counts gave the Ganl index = 13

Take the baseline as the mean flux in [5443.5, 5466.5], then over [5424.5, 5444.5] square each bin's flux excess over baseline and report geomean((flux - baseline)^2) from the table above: 0.17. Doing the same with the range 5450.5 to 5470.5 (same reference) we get 0.20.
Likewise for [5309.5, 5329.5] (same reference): 2.41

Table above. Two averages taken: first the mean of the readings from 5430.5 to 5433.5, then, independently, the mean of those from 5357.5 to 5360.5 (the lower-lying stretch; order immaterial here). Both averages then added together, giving 36.3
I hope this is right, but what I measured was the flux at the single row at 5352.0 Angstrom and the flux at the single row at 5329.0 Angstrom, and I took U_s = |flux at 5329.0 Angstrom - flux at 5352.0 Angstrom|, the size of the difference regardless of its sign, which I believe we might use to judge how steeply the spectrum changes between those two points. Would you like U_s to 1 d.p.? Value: 1.9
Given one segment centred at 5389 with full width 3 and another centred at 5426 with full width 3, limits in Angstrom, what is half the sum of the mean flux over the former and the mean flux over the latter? 18.1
